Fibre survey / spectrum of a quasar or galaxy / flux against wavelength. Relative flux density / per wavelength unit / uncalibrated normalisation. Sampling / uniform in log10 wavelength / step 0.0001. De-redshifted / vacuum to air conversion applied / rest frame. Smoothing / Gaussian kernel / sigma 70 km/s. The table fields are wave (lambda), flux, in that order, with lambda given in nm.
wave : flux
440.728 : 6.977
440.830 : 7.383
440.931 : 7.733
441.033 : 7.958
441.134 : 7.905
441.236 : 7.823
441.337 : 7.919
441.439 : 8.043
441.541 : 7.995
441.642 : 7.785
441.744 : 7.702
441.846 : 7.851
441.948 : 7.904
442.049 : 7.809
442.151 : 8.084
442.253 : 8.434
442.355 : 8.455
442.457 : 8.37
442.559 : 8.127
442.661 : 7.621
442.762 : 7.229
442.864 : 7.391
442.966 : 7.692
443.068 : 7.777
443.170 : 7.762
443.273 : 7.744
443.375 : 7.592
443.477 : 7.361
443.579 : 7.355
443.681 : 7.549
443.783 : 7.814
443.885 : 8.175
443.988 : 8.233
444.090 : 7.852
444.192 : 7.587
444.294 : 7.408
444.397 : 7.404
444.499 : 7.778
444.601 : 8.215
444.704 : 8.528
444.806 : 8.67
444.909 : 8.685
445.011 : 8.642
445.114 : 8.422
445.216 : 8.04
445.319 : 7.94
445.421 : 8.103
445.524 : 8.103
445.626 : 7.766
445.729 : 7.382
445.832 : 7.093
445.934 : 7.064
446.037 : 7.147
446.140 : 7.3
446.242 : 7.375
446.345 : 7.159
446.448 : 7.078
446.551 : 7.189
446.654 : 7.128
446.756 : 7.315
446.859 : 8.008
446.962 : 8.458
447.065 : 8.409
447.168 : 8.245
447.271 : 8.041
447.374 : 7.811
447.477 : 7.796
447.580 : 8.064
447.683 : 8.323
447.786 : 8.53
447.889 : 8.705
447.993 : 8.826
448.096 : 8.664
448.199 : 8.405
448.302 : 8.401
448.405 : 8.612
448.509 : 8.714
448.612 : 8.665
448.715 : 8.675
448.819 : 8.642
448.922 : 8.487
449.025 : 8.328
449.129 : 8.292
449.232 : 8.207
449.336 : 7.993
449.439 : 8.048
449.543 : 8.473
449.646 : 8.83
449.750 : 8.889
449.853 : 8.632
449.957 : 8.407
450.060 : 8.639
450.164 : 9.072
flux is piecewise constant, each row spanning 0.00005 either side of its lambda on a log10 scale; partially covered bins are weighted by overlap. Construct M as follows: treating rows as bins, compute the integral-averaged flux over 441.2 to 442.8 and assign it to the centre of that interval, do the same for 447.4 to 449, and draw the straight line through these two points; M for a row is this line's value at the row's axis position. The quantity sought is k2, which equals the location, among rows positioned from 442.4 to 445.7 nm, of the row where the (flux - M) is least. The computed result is 442.762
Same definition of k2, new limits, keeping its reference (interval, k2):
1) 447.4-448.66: 447.477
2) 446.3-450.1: 446.448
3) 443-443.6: 443.579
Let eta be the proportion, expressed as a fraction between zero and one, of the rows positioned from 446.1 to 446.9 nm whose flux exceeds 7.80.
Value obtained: 0.1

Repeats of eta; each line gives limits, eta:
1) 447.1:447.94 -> 0.9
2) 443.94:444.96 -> 0.6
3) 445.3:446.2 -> 0.3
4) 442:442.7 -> 0.9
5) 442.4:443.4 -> 0.2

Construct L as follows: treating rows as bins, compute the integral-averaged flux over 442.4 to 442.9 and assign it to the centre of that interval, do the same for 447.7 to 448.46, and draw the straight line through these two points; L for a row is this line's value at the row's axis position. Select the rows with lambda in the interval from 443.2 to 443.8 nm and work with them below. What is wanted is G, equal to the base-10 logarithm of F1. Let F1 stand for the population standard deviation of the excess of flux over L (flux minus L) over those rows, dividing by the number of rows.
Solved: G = -0.76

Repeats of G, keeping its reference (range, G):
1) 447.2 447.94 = -0.53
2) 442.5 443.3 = -0.59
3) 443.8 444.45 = -0.44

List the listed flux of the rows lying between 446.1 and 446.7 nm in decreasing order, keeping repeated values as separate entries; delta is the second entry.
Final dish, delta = 7.3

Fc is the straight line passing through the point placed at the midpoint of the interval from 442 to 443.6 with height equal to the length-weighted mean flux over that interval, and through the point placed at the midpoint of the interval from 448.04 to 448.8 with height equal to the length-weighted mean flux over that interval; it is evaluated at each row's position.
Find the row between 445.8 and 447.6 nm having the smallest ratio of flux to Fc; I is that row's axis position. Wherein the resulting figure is 446.448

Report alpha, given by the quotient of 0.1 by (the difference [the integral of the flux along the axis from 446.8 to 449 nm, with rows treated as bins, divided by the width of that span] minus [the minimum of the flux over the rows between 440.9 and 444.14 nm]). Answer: 0.09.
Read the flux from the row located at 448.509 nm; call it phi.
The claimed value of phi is 8.714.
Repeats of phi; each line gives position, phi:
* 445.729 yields 7.382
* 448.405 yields 8.612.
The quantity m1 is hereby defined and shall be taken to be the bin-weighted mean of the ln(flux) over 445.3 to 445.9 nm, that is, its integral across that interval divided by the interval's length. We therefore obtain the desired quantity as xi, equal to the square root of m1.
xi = 1.43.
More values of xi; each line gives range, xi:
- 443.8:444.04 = 1.45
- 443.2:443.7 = 1.42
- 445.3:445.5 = 1.44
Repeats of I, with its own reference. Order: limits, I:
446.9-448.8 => 447.477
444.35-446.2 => 445.934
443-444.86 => 444.397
